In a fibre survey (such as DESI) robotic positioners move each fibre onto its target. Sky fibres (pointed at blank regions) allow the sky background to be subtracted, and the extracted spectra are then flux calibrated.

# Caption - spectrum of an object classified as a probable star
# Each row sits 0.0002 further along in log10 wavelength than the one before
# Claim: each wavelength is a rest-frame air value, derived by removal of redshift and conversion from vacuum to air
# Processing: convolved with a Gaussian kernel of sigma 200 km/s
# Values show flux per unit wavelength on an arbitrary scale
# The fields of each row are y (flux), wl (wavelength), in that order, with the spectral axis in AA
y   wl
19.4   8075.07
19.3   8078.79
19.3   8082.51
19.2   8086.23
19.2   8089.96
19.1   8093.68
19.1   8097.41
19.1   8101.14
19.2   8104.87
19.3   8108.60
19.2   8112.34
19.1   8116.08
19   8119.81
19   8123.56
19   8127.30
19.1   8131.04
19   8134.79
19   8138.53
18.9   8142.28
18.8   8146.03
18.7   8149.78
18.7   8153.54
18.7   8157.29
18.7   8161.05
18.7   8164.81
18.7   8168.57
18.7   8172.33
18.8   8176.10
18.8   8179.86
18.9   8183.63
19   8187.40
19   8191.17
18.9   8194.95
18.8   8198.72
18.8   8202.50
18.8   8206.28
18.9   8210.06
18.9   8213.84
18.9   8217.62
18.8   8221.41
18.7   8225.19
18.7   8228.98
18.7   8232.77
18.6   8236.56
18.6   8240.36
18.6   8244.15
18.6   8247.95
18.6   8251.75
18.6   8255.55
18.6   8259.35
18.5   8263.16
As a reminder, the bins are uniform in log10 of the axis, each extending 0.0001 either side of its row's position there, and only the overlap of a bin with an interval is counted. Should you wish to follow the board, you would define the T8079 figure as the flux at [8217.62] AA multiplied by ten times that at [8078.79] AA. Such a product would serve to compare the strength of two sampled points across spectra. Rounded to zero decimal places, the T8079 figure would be 3648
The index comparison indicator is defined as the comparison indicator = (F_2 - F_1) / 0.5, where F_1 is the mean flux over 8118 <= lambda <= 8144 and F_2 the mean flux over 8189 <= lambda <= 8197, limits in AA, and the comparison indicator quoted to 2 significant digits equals -0.10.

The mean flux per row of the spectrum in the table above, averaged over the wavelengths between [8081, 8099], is 19.18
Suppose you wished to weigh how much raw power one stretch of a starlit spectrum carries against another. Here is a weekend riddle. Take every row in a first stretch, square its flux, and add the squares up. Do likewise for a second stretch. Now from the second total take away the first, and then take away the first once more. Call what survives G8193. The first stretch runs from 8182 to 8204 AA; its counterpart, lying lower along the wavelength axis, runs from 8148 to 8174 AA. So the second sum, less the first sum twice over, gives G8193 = -1839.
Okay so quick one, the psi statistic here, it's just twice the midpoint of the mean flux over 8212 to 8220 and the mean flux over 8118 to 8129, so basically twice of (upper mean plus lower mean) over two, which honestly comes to 37.9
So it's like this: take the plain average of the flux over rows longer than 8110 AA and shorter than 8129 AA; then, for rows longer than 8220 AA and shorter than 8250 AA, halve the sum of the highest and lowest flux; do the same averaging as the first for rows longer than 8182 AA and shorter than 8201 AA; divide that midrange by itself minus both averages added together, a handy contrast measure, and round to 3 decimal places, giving -0.970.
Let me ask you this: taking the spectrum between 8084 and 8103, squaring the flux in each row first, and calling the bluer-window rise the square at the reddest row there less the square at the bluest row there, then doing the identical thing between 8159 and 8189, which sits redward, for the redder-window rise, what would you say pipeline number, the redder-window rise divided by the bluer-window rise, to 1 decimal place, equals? -3.0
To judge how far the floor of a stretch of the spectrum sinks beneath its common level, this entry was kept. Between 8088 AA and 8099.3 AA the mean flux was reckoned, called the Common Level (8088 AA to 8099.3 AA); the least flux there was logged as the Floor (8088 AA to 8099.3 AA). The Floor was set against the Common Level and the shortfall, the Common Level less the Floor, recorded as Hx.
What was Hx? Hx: 0.03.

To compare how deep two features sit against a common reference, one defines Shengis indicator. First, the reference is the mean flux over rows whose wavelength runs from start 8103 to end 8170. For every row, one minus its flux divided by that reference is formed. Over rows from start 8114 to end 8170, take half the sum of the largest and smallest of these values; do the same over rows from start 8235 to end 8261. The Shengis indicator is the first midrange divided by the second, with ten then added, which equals 10.1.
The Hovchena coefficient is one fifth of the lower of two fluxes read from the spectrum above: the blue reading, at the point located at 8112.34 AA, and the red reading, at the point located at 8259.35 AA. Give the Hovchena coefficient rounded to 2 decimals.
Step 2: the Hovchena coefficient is 3.72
